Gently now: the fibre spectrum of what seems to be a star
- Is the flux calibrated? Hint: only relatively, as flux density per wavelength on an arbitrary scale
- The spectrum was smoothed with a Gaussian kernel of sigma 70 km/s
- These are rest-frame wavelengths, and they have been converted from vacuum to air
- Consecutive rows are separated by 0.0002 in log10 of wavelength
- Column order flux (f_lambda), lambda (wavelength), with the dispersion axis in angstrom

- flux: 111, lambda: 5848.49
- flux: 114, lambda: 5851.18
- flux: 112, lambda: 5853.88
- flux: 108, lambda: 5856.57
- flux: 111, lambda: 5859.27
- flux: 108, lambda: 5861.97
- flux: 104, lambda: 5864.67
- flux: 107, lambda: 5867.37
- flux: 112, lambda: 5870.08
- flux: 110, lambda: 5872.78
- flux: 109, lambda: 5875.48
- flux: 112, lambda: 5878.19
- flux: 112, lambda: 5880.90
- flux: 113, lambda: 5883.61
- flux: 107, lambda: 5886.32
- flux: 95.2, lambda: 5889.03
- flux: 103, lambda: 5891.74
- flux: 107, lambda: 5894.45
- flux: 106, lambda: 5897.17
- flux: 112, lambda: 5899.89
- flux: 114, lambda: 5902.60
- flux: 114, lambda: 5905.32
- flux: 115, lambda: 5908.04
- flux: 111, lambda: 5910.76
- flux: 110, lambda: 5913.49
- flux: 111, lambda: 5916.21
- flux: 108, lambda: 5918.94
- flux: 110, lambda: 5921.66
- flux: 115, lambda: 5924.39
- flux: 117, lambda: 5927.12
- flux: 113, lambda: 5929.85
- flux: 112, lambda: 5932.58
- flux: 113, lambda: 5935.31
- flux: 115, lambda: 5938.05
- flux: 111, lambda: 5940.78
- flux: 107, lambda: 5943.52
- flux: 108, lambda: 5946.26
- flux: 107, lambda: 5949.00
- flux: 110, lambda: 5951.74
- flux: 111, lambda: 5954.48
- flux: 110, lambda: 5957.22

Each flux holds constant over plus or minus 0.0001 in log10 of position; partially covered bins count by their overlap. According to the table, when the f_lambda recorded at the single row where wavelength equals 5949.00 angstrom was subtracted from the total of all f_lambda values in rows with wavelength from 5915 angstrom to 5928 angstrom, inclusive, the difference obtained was 454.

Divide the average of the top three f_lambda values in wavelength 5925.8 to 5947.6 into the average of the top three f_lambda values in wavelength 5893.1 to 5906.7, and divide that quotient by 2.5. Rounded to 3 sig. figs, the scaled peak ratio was 0.394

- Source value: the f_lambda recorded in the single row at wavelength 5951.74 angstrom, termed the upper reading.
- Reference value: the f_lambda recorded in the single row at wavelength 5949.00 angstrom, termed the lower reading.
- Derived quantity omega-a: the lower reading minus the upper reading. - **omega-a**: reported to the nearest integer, -3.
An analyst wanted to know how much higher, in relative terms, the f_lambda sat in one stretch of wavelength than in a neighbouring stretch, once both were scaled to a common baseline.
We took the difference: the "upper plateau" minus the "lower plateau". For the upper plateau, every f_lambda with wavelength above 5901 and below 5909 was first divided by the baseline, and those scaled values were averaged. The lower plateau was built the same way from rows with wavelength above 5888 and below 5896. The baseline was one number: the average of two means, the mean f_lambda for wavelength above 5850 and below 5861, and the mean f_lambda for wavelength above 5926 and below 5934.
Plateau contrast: 0.11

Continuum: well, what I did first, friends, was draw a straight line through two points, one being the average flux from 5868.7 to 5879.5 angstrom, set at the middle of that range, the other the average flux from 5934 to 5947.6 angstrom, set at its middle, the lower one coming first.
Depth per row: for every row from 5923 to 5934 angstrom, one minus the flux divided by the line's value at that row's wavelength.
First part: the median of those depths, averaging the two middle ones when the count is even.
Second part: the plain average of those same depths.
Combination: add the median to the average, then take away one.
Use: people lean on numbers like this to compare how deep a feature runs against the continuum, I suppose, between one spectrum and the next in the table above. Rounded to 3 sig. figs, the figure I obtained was -1.06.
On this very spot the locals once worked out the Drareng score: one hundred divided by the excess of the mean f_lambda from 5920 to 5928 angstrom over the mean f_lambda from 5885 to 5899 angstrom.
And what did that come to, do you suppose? 10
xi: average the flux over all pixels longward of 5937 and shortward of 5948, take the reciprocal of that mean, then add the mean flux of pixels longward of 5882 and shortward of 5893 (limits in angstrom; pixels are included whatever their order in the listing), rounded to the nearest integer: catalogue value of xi 105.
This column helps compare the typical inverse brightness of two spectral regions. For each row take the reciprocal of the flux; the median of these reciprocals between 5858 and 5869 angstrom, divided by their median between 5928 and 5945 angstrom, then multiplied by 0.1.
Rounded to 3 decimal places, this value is 0.105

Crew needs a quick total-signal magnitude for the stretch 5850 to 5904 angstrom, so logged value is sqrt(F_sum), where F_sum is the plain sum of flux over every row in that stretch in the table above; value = 47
